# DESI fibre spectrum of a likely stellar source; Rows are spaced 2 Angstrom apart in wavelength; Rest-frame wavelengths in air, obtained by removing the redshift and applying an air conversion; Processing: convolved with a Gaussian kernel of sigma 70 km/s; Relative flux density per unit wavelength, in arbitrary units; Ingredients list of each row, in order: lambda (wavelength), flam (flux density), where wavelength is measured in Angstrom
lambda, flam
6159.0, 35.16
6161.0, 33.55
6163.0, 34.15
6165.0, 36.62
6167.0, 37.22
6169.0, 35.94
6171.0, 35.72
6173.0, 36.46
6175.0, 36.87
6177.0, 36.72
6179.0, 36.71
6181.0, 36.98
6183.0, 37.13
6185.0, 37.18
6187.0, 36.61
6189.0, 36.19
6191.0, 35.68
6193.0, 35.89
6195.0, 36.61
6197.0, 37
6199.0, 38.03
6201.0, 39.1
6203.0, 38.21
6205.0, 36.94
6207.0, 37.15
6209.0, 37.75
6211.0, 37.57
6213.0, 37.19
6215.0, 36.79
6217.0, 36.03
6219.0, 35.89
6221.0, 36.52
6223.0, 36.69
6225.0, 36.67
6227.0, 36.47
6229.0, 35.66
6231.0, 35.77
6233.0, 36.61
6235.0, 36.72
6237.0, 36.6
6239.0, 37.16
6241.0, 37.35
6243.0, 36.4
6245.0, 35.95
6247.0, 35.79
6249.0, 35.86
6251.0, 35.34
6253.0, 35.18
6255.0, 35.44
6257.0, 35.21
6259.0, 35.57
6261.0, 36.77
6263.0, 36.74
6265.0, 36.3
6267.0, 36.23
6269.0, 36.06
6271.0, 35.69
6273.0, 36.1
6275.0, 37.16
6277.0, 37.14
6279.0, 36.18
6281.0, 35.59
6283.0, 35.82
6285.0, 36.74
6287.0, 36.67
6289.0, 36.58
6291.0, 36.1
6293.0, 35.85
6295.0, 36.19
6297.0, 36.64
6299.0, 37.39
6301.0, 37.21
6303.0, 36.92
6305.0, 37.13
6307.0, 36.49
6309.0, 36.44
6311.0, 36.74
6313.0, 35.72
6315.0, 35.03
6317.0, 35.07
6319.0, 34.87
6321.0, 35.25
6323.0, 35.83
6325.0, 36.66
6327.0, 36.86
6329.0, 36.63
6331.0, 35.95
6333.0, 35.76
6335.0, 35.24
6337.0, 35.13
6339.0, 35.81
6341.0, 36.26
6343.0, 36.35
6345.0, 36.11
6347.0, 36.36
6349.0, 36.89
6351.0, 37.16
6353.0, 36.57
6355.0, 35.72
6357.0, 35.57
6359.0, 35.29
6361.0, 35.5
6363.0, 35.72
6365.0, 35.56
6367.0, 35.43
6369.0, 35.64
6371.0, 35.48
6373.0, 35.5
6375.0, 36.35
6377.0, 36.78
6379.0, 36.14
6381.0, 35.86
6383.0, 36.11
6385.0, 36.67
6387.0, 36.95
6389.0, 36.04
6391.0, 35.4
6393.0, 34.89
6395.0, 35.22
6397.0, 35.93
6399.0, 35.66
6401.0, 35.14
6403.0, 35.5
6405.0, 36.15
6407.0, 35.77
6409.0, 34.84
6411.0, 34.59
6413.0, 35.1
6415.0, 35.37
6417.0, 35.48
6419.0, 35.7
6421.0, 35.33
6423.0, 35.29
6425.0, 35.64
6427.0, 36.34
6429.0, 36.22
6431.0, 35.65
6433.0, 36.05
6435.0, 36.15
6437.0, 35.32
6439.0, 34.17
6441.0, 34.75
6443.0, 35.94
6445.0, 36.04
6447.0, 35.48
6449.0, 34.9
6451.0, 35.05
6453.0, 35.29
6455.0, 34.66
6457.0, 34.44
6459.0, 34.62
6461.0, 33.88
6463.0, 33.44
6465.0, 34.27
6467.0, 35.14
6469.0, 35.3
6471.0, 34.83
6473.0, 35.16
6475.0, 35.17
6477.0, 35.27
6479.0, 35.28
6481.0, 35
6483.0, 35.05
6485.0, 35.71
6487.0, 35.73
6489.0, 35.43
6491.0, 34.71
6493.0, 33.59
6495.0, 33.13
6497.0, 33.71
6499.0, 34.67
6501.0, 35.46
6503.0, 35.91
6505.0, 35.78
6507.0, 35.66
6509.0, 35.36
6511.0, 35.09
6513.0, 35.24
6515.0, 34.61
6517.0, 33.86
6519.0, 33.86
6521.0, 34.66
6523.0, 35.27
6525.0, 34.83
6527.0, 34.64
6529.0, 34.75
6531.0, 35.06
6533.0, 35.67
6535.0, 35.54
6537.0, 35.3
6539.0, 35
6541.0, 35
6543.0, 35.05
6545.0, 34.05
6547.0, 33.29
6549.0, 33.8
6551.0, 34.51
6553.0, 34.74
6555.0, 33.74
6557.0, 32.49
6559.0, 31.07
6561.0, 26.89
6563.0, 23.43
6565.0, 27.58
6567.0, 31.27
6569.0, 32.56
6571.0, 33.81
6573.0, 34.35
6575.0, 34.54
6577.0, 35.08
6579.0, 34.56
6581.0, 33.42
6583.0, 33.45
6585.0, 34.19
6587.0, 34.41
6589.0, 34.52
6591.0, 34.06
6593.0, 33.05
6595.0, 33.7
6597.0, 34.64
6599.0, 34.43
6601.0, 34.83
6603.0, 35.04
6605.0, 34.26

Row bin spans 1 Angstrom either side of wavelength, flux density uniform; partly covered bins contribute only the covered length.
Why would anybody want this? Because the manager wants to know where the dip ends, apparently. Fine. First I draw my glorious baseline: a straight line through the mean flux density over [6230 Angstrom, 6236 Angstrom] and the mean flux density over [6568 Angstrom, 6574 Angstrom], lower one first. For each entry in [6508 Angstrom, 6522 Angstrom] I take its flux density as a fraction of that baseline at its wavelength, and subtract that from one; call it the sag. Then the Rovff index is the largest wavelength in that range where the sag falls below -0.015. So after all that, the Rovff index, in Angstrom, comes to 6521.0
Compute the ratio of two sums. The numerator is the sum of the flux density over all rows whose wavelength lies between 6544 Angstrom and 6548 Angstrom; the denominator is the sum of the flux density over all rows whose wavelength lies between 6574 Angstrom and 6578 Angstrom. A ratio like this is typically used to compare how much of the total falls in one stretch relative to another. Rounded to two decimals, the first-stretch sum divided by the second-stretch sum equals 0.97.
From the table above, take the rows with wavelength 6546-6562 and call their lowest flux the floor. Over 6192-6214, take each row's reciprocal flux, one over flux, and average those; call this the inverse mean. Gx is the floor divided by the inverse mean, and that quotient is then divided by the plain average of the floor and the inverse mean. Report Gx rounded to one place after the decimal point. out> 74.7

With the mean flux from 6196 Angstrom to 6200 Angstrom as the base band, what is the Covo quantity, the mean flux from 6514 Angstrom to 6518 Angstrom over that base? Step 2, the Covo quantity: 0.91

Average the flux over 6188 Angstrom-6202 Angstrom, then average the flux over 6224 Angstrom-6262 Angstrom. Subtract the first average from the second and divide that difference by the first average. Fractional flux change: -0.022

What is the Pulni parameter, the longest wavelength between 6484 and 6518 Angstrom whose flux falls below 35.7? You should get 6517.0 Angstrom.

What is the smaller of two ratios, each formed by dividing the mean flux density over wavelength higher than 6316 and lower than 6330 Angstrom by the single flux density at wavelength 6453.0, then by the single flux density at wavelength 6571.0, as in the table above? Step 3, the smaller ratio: 1.02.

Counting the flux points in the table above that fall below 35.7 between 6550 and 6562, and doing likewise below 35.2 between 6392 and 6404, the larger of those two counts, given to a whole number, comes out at 6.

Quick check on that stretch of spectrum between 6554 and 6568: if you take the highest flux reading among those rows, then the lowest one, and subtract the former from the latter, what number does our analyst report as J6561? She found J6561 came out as -10.3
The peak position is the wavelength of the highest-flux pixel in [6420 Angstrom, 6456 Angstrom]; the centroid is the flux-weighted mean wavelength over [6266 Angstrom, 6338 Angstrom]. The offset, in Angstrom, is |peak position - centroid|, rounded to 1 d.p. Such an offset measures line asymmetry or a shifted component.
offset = 125.1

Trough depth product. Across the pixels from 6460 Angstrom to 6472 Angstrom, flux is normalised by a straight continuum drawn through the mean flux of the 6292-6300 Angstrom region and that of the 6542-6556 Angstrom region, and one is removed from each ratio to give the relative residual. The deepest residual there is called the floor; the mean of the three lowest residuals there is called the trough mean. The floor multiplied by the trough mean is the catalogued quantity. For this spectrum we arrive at 0.0014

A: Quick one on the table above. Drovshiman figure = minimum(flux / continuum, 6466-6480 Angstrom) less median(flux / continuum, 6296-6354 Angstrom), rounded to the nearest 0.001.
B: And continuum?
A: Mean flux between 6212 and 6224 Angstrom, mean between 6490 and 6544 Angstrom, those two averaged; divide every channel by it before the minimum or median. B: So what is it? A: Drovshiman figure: -0.043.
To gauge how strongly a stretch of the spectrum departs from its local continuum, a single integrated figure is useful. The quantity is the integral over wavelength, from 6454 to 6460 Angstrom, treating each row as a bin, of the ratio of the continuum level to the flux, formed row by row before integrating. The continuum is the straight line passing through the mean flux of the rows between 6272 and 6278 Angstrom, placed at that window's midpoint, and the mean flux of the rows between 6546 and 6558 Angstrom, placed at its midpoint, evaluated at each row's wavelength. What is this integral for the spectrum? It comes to 6.04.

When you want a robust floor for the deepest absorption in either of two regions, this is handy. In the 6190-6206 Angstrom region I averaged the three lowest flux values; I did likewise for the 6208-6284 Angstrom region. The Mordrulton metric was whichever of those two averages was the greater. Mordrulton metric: 36.1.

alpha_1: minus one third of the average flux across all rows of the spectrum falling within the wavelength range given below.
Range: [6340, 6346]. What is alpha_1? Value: -12.1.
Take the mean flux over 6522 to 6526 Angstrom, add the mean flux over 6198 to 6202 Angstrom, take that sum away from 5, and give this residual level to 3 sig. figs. -68.6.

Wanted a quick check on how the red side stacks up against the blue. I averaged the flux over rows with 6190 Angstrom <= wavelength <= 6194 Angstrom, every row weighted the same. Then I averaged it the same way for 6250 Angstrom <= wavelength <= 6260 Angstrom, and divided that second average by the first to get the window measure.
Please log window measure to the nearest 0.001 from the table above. 0.988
